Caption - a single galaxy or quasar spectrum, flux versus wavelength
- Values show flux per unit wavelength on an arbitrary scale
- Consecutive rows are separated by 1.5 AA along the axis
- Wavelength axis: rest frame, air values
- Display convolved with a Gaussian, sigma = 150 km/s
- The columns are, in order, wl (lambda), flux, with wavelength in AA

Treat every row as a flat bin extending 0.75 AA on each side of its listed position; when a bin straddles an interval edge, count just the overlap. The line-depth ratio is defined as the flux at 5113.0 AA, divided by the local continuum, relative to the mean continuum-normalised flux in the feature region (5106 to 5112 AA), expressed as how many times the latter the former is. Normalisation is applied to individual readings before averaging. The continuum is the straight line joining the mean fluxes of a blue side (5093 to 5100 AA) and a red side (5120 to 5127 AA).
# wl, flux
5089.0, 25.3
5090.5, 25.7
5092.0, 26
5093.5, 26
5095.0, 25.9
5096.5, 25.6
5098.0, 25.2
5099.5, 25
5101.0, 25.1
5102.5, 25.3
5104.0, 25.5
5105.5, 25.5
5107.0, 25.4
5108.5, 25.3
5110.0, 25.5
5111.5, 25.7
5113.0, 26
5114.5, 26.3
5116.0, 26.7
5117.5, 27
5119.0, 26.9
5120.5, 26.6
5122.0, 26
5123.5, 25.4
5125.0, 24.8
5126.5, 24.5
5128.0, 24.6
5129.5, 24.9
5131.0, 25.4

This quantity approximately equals 1.02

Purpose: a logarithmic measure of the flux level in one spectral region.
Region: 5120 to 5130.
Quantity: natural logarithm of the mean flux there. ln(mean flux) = 3.23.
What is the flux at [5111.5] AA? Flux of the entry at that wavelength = 25.7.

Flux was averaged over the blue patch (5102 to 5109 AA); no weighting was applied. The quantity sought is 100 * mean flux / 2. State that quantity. 1270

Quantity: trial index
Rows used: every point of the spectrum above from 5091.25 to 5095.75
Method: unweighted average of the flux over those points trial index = 26.0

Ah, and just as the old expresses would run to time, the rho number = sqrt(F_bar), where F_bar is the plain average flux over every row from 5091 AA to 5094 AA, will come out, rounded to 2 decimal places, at 5.10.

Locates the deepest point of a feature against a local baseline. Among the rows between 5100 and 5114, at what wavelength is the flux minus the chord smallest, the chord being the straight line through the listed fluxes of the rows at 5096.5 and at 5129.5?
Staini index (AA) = 5101.0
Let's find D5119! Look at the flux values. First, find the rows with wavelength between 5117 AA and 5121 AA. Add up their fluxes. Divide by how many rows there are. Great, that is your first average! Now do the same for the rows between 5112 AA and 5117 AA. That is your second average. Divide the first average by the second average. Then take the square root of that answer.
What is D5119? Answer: 1.01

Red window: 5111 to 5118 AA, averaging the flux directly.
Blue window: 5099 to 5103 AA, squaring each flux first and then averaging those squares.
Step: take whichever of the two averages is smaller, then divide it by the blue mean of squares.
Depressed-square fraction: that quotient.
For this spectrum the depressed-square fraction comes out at 0.0417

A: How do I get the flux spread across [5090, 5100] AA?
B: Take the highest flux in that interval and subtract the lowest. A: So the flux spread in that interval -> 1.0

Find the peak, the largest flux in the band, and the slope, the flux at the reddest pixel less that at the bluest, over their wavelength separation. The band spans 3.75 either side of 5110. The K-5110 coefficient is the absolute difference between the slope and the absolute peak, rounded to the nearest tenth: 25.9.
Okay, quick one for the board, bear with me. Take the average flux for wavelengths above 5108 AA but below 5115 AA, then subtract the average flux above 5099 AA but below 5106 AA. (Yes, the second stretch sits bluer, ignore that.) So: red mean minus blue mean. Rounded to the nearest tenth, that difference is 0.5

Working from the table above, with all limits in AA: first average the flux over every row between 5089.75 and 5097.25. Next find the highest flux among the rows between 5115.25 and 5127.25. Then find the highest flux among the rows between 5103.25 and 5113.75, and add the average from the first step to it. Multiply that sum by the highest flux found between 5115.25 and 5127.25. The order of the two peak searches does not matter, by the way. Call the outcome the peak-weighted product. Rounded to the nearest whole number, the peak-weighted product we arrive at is 1400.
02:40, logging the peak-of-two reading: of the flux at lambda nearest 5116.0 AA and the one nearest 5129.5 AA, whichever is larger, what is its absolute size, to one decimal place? 26.7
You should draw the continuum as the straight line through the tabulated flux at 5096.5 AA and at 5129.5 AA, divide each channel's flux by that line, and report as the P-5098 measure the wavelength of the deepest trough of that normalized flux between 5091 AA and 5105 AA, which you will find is 5099.5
